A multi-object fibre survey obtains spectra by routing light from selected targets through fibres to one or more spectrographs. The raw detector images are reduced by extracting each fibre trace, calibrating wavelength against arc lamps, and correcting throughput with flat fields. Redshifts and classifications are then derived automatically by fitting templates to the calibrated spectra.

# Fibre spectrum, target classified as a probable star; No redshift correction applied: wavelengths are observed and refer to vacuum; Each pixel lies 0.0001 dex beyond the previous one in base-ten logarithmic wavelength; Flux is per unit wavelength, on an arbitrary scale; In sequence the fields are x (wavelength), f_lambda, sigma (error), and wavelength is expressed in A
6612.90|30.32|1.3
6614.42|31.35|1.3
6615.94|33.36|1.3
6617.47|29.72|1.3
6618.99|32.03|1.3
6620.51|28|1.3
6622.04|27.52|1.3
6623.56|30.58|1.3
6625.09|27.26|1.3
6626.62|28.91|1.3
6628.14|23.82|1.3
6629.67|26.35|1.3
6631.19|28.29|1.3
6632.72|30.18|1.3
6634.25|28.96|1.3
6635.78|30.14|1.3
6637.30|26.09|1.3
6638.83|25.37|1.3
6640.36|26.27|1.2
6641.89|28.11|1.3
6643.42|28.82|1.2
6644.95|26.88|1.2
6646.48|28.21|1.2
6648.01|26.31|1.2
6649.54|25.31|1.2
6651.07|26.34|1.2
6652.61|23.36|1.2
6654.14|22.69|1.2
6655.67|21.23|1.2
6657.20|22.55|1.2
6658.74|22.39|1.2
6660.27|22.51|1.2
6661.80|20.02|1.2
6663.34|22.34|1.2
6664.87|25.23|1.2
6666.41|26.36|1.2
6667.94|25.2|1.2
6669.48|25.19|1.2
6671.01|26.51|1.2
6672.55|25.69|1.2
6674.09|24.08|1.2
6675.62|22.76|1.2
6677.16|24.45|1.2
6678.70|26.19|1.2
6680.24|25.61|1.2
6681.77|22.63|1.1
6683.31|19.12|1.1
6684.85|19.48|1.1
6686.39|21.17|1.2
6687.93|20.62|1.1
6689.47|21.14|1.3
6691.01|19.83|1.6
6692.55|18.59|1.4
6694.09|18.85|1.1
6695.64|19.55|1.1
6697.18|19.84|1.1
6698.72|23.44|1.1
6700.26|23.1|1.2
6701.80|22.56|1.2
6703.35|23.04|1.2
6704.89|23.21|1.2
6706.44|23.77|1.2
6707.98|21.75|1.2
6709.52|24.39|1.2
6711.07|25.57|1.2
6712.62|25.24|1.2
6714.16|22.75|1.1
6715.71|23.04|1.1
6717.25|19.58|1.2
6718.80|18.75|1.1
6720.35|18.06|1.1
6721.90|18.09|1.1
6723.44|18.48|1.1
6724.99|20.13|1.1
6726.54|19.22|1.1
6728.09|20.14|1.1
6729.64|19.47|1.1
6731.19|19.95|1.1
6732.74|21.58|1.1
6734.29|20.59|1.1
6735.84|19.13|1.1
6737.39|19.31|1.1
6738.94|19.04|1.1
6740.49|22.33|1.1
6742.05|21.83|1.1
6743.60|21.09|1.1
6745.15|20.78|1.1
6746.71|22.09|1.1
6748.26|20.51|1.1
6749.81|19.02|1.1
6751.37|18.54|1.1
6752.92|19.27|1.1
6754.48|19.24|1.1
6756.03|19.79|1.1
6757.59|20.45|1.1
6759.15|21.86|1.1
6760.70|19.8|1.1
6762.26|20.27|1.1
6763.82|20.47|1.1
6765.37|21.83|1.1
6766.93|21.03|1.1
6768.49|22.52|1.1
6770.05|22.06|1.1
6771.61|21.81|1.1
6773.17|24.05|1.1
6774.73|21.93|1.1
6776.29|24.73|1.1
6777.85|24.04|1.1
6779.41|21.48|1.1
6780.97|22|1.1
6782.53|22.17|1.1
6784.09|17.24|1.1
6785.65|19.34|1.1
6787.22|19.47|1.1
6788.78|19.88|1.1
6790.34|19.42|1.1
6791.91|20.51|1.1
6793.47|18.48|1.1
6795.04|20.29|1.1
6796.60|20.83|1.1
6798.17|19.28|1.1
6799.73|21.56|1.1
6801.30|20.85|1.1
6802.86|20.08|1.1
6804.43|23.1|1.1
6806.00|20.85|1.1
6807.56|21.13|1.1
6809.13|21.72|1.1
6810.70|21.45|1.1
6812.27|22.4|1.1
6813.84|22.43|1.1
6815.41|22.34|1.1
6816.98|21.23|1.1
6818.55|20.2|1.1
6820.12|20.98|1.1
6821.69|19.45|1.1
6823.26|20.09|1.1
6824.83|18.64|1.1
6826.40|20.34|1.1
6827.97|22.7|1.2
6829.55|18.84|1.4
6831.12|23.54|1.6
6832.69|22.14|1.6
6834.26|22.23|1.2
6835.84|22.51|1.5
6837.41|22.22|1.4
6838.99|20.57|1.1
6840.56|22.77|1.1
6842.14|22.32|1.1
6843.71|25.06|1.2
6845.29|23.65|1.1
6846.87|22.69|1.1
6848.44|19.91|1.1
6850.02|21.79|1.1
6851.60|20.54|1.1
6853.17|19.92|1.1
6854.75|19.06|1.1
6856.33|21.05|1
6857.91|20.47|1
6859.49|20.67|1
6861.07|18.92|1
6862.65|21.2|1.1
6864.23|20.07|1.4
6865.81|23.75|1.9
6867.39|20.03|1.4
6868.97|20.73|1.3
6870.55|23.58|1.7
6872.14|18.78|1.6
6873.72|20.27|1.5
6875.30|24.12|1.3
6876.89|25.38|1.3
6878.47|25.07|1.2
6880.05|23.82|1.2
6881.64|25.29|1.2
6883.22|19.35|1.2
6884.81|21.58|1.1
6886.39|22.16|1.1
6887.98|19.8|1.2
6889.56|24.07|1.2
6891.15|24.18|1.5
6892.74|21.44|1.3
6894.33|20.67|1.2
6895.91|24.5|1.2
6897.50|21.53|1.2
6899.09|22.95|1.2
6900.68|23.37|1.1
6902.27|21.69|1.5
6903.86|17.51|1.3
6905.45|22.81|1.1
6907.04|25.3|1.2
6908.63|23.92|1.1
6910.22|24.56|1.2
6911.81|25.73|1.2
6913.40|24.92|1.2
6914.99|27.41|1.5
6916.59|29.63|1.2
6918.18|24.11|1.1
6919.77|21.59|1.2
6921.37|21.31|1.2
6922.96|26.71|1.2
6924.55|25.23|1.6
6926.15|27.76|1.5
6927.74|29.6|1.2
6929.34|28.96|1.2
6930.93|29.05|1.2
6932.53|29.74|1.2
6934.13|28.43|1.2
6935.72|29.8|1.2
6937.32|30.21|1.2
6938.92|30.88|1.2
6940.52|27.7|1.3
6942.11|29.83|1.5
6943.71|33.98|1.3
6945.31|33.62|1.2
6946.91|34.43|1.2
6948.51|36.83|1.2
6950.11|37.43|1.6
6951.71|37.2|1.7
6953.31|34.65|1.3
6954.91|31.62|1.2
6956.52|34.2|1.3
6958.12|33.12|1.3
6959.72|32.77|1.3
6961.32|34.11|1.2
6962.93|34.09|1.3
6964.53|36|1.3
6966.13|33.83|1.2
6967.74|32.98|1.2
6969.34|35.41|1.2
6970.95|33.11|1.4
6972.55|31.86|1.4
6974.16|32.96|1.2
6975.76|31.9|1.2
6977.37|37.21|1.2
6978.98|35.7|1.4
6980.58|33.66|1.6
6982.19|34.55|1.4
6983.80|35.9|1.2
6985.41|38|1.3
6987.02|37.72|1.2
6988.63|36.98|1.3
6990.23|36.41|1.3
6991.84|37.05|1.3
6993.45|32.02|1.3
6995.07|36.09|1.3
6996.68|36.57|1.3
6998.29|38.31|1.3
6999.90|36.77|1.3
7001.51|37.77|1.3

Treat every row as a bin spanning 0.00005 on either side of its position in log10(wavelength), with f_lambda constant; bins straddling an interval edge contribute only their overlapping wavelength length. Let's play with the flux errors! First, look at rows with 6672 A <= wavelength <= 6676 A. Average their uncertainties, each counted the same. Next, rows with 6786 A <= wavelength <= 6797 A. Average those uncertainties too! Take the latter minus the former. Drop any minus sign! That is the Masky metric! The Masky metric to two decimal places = 0.10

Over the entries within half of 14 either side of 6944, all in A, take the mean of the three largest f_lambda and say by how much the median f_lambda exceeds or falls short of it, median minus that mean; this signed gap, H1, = -2.6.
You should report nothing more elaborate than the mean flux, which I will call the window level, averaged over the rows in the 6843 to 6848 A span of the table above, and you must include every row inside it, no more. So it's 24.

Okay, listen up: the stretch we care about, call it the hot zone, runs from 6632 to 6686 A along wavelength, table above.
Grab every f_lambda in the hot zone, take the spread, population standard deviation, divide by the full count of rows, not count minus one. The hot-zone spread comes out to 2.8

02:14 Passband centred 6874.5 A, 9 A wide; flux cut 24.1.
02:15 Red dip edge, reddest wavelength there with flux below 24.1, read 6873.72 A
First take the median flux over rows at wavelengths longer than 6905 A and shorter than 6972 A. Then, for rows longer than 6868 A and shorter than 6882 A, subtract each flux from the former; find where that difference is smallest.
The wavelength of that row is 6876.89 A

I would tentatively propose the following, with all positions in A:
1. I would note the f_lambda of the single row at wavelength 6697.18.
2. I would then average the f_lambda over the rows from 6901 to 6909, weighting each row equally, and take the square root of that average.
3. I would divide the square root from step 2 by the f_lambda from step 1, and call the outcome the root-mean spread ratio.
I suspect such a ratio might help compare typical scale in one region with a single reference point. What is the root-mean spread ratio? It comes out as 0.24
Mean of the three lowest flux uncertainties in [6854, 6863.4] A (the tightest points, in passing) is 1.00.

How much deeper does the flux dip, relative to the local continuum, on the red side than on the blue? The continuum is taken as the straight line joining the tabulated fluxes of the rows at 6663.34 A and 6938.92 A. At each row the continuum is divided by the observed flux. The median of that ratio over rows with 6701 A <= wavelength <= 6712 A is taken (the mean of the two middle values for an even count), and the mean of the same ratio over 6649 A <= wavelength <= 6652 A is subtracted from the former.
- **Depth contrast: 0.2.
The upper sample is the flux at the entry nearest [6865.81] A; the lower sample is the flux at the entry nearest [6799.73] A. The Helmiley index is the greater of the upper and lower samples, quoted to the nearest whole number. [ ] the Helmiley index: 24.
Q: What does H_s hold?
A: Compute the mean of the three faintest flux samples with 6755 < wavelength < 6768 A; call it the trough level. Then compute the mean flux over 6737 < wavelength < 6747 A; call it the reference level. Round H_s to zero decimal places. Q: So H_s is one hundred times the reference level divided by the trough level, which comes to 105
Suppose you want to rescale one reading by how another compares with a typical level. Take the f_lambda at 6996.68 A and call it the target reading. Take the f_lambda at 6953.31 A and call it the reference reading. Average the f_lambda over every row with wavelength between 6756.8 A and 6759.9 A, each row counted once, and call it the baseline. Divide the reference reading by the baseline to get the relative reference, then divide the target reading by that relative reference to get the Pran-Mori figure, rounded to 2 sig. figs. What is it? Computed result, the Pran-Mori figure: 22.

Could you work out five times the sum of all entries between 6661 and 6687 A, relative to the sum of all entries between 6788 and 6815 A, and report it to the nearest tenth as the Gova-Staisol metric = 5.7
